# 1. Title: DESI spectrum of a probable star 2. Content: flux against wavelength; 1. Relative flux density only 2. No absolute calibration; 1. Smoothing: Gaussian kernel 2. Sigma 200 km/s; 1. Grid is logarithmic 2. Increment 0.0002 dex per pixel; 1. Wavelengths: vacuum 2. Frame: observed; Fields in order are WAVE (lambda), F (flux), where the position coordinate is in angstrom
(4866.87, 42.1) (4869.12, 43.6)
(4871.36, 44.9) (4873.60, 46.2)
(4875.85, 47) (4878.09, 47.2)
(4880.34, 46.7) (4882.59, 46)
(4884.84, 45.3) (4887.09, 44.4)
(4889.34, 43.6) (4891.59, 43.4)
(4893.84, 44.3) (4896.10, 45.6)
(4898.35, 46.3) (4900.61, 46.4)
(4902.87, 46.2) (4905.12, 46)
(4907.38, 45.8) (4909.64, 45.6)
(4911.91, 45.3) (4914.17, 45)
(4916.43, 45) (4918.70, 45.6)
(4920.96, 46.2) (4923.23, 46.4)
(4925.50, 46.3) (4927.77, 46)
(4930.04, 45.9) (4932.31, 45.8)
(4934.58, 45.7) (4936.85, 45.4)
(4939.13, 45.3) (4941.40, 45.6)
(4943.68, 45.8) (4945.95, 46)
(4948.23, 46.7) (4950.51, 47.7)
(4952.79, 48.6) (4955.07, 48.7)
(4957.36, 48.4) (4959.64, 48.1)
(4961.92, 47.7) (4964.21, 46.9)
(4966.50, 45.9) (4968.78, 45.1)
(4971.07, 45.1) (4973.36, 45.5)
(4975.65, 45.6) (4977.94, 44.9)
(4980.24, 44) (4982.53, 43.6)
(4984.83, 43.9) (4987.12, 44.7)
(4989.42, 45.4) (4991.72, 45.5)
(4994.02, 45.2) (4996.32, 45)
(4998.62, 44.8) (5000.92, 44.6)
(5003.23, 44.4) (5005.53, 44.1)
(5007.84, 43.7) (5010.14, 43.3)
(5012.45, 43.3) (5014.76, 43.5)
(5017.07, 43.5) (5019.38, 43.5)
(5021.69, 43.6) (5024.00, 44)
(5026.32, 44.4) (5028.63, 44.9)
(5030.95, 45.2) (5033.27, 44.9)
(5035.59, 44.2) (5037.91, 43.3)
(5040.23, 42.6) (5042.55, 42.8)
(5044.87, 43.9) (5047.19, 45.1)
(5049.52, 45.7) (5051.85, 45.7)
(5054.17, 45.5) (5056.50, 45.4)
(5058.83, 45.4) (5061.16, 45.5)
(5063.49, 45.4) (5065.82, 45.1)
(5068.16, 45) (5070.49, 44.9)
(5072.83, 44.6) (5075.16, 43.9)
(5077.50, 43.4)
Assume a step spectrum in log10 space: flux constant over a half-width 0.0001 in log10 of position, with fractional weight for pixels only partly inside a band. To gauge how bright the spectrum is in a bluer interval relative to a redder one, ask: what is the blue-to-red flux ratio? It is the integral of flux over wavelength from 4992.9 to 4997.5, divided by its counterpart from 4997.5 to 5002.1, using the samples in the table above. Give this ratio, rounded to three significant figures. 1.01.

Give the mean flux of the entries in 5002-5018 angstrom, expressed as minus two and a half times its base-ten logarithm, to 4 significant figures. -4.101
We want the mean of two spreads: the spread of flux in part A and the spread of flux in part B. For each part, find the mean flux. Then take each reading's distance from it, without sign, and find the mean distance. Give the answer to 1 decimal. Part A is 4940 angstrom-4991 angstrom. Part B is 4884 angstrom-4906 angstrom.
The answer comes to 1.1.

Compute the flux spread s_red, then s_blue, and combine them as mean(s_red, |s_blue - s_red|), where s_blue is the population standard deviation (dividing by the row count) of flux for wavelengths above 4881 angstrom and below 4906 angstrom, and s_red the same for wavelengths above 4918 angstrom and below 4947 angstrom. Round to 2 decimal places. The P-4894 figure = 0.53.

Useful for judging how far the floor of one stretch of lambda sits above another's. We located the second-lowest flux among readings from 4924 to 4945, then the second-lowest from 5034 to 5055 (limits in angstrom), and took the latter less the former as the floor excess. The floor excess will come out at -2.6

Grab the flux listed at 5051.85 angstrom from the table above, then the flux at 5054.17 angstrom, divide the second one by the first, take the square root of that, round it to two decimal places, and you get 1.00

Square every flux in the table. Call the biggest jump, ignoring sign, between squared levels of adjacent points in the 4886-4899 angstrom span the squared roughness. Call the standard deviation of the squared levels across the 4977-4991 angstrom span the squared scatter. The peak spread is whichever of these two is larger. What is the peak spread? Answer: 117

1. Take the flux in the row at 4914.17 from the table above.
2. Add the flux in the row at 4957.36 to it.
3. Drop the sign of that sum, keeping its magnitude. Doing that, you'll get 93.4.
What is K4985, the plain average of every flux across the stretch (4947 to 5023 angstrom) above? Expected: 45.3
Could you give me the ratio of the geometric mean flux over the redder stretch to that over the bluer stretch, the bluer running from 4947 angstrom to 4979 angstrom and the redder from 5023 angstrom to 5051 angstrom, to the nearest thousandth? 0.946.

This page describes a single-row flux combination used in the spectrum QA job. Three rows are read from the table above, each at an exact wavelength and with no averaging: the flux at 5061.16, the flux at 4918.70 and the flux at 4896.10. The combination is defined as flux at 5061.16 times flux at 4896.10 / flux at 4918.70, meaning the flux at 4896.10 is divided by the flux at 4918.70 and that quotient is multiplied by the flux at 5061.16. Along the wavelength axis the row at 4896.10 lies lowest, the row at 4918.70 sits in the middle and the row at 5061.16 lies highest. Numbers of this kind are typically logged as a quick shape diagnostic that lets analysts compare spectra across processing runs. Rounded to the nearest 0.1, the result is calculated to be 45.5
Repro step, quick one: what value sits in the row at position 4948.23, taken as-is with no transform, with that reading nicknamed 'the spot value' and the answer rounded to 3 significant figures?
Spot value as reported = 46.7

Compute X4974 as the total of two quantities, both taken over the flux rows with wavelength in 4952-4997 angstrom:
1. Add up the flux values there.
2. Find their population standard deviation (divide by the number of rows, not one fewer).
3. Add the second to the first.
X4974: 919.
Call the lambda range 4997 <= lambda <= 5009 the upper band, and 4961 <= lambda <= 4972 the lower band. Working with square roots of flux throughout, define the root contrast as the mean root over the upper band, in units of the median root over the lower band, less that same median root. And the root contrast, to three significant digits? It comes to -5.79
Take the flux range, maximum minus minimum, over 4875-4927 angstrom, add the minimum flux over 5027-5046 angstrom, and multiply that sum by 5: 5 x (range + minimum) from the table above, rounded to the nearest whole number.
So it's 232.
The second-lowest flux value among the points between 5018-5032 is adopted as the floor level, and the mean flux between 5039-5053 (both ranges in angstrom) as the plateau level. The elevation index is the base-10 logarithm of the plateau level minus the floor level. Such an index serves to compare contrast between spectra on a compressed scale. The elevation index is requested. -0.2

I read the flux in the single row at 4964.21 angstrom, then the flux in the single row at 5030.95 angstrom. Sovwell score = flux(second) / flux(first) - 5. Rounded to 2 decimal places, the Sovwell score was -4.04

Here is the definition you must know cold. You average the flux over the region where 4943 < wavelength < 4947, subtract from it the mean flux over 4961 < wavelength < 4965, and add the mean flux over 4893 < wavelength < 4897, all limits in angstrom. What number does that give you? 43.6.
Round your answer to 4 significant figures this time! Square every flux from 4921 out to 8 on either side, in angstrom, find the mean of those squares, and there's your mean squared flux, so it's 2097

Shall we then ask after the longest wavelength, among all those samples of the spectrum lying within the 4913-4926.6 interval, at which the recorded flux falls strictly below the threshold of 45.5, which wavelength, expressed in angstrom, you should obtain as 4916.43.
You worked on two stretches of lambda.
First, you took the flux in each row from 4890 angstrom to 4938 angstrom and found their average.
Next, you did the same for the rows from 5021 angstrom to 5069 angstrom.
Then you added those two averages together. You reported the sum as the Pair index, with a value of 90.3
